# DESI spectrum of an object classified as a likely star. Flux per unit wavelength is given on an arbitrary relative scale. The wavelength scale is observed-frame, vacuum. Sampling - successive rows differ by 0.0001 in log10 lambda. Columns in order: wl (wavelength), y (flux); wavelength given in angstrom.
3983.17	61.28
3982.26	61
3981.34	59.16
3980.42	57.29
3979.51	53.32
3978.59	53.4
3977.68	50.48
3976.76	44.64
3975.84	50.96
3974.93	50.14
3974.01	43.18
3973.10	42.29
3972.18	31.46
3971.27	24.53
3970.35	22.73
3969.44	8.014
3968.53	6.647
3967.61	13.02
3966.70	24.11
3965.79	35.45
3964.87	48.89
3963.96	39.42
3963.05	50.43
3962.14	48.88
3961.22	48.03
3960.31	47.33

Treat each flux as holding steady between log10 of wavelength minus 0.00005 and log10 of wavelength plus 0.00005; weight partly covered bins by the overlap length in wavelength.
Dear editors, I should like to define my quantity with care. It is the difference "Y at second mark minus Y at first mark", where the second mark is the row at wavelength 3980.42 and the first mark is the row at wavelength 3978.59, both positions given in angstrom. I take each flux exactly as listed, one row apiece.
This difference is 4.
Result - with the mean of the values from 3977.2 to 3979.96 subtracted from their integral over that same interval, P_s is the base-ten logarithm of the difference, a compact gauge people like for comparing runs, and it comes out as 1.96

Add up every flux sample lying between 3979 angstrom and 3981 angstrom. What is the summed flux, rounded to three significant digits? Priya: 111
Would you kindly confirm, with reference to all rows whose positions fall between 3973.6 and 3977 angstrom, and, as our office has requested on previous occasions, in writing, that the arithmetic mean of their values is 47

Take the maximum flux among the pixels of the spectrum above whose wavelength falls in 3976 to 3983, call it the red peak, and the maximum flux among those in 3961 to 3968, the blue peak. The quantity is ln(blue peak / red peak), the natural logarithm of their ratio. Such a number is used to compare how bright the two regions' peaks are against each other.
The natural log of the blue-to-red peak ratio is -0.19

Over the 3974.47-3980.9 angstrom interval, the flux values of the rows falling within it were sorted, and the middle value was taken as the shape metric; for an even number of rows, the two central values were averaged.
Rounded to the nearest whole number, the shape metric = 51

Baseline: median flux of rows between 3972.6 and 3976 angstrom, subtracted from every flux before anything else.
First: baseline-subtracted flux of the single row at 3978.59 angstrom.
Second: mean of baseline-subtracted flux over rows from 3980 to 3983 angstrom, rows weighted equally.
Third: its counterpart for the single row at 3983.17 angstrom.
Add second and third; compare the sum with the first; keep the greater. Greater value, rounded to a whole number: 27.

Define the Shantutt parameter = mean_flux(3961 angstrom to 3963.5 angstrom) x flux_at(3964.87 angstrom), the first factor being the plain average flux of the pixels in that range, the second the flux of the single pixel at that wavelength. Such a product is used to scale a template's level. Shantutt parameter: 2401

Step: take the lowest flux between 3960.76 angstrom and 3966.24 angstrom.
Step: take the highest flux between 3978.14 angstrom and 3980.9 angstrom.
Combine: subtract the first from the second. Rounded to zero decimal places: 22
